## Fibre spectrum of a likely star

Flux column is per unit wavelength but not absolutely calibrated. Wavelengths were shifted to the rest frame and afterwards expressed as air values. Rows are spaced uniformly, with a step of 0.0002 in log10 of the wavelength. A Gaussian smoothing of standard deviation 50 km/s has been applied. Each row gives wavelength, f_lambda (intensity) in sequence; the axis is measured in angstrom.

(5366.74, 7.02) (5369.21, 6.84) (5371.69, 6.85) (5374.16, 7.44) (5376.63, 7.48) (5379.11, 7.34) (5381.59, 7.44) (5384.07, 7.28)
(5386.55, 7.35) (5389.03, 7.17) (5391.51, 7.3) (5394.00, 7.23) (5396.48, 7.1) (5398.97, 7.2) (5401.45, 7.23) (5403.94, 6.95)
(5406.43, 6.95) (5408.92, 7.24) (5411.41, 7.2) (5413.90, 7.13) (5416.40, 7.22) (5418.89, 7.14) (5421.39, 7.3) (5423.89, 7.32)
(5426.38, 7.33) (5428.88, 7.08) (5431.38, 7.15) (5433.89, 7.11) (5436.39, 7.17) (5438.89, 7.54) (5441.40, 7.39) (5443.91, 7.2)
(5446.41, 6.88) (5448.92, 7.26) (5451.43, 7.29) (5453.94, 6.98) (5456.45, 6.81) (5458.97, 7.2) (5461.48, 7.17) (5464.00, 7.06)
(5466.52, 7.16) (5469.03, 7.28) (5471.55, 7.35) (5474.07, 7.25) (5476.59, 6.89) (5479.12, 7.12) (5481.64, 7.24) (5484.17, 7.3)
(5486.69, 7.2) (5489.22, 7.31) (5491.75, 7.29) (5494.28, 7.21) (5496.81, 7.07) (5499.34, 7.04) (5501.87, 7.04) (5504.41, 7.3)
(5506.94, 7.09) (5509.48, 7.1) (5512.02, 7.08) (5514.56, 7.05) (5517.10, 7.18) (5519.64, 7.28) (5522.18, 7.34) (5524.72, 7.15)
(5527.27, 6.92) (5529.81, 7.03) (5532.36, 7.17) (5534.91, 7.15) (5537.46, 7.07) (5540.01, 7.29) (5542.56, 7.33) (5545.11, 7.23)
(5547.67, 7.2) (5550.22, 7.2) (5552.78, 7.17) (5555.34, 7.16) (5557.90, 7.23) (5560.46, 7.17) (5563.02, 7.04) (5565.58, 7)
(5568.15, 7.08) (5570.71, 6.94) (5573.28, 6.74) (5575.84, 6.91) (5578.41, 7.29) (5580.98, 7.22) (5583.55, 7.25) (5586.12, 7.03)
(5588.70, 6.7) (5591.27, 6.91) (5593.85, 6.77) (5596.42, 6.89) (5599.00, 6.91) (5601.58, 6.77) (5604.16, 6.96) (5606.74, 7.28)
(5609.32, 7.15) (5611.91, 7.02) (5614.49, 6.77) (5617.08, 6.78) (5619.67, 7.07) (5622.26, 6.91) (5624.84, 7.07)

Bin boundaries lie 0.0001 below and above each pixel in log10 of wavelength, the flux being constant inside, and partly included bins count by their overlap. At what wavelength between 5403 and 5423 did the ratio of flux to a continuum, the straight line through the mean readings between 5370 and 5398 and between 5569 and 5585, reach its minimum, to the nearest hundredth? 5403.94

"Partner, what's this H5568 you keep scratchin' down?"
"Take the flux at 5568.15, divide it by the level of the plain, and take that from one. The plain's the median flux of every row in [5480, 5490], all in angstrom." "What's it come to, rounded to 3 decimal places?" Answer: 0.026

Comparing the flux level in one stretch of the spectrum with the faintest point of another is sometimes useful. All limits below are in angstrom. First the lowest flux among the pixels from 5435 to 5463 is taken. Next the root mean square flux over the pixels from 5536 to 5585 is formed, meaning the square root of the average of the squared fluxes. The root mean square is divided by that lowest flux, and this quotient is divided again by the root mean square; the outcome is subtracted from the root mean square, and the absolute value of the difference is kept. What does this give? 6.99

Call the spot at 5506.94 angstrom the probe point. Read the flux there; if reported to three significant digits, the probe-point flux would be 7.09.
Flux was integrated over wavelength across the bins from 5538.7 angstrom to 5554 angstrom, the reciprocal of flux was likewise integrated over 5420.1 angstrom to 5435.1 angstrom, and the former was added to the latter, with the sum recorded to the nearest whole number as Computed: 113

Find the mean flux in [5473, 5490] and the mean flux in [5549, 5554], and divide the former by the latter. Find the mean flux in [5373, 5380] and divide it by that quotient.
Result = 7.42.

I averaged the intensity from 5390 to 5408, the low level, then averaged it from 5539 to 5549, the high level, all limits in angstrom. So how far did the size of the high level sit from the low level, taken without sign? 0.13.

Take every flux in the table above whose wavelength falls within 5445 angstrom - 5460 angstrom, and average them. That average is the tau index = 7.07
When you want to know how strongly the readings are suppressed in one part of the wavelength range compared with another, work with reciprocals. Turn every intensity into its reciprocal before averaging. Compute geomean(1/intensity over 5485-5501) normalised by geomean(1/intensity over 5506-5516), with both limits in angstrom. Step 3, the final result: 0.99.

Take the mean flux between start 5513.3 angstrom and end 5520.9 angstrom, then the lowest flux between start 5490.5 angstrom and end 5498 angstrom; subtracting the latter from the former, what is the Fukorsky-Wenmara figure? 0.10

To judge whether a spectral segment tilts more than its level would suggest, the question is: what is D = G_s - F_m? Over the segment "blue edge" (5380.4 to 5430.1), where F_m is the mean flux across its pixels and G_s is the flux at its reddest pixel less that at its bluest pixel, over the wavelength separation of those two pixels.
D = -7.22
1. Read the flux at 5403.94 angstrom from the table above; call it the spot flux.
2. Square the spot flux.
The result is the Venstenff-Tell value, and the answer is 48.3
